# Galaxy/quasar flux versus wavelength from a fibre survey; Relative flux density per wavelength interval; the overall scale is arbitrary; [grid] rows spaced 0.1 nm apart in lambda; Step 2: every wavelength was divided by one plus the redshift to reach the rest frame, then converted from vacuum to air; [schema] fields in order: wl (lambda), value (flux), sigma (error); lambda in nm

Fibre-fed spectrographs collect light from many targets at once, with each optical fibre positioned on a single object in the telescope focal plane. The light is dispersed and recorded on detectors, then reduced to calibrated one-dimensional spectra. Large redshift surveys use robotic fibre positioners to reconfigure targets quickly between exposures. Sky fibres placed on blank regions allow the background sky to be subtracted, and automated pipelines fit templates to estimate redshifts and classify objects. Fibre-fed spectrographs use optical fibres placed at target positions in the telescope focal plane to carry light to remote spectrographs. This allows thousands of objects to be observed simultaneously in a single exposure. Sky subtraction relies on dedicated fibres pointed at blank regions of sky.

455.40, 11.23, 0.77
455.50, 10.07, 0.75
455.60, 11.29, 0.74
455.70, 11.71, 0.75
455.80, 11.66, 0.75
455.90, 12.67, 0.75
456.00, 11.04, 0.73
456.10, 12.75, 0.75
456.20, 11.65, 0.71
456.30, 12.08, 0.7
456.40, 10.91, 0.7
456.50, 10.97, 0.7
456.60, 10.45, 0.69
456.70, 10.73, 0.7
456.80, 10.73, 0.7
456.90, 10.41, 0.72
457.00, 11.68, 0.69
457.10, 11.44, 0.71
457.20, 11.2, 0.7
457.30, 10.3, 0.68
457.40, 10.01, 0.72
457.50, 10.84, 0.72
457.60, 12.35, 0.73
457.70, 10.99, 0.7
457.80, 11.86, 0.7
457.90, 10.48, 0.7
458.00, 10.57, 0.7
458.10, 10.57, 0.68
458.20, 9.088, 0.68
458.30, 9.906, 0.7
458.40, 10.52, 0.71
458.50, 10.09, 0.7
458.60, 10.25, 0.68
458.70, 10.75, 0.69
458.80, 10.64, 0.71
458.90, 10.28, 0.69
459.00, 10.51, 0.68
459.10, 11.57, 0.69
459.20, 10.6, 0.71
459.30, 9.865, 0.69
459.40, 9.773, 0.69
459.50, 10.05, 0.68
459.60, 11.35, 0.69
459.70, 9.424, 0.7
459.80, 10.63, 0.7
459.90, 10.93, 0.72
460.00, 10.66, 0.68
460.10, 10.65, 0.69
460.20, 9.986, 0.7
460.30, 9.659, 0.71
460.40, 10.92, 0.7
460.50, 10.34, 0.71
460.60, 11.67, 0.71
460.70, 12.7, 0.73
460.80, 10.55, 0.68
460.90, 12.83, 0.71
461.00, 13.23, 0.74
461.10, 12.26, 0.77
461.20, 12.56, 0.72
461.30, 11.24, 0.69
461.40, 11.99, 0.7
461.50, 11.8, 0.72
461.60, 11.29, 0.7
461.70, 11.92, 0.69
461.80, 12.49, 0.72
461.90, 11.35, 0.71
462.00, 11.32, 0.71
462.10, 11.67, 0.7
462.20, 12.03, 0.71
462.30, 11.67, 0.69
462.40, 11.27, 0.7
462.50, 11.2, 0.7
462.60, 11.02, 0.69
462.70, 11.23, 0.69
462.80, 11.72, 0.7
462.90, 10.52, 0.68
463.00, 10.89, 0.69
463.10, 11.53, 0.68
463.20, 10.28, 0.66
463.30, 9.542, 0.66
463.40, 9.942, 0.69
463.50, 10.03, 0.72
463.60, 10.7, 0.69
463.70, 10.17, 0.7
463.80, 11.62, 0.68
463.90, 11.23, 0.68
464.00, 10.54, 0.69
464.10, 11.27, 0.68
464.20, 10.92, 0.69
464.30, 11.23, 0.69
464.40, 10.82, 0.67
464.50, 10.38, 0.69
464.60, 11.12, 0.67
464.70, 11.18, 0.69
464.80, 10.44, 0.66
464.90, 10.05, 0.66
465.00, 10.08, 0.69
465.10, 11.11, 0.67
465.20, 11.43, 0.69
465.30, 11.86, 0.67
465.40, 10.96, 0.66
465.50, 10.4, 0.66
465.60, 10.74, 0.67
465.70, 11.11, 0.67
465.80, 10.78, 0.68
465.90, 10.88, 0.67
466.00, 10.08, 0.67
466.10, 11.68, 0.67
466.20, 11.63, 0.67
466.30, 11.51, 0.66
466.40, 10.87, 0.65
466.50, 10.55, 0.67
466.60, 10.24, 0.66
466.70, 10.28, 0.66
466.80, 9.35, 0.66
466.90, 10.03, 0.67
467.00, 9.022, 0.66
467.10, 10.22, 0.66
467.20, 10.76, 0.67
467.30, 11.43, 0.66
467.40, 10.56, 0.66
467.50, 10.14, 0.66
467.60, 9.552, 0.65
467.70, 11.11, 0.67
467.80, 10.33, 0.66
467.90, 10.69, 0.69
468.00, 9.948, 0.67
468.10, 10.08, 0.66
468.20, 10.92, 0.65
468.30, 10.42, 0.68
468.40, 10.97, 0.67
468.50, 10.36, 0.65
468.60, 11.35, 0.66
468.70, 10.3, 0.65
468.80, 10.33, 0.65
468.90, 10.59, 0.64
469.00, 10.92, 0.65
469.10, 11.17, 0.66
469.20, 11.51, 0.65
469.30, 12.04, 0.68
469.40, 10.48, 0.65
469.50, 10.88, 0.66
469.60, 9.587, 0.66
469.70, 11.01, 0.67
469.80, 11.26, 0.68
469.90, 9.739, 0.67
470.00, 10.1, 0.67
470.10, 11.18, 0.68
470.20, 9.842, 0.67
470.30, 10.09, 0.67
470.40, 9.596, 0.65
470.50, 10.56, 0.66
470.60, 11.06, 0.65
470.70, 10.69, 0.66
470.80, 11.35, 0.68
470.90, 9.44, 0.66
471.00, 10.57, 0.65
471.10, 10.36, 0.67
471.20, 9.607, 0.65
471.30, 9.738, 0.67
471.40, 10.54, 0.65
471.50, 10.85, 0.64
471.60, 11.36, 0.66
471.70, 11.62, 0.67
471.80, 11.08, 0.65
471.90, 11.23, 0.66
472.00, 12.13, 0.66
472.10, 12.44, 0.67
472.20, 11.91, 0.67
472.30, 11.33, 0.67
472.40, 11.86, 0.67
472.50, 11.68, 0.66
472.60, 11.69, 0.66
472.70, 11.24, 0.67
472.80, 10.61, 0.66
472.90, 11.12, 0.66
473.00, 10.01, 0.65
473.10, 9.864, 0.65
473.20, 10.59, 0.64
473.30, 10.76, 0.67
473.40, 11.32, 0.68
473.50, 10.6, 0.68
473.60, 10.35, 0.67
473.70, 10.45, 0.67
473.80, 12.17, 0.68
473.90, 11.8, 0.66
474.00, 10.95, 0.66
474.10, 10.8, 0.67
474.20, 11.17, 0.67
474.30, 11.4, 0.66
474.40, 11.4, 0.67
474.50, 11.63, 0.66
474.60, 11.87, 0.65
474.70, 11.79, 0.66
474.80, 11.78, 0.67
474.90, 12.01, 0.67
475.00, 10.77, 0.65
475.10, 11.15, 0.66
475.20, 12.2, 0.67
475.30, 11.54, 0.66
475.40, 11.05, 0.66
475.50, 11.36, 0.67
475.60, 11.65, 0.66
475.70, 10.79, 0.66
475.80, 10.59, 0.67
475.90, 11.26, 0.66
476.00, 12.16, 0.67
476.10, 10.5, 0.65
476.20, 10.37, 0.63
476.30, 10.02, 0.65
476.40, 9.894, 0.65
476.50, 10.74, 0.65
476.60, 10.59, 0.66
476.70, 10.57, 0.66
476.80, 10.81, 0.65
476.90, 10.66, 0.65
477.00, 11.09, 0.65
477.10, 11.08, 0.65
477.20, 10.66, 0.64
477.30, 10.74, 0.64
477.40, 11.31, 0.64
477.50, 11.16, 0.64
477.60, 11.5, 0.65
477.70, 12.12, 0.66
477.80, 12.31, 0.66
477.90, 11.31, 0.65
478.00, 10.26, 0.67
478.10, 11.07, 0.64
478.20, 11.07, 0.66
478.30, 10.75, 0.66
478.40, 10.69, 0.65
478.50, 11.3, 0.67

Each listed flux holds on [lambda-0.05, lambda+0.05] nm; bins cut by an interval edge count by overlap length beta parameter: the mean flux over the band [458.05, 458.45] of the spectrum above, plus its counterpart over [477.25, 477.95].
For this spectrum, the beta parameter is 21.5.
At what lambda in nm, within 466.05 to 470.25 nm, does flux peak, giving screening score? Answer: 469.30 nm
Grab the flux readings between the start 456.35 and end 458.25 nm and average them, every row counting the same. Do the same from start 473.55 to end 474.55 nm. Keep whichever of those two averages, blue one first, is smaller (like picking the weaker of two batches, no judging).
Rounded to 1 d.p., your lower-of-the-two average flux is 10.8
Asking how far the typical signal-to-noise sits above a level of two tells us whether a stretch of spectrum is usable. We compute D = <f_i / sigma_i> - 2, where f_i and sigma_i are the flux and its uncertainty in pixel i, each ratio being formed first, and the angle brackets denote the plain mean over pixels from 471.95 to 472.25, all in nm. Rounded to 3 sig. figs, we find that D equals 16.2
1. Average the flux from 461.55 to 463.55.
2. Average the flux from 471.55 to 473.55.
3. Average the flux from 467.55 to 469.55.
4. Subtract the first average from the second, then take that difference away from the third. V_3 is 10.6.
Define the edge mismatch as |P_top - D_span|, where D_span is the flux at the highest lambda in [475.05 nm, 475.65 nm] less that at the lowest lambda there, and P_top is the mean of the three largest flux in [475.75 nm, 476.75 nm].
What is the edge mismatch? 10.9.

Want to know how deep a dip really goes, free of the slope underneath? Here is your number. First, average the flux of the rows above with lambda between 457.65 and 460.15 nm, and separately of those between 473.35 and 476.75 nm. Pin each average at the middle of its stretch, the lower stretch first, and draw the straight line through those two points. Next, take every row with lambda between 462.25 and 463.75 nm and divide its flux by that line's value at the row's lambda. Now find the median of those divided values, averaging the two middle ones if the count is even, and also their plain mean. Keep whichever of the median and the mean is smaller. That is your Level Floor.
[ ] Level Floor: 1.01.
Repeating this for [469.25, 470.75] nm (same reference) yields 0.96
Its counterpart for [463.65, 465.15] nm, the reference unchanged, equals 1.01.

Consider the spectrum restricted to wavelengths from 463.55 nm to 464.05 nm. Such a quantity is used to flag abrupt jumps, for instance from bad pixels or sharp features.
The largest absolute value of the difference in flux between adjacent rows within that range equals 1.45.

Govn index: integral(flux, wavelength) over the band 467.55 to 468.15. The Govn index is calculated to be 6.2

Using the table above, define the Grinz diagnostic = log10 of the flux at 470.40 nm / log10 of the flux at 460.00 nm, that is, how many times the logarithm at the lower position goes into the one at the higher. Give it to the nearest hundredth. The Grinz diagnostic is 0.96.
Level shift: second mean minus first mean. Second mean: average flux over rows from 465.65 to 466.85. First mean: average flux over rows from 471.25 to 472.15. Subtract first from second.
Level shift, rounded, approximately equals -0.5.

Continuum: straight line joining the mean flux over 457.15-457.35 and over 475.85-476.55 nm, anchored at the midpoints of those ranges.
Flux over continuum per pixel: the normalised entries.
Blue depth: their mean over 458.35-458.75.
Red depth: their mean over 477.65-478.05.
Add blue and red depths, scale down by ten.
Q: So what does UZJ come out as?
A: 0.204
